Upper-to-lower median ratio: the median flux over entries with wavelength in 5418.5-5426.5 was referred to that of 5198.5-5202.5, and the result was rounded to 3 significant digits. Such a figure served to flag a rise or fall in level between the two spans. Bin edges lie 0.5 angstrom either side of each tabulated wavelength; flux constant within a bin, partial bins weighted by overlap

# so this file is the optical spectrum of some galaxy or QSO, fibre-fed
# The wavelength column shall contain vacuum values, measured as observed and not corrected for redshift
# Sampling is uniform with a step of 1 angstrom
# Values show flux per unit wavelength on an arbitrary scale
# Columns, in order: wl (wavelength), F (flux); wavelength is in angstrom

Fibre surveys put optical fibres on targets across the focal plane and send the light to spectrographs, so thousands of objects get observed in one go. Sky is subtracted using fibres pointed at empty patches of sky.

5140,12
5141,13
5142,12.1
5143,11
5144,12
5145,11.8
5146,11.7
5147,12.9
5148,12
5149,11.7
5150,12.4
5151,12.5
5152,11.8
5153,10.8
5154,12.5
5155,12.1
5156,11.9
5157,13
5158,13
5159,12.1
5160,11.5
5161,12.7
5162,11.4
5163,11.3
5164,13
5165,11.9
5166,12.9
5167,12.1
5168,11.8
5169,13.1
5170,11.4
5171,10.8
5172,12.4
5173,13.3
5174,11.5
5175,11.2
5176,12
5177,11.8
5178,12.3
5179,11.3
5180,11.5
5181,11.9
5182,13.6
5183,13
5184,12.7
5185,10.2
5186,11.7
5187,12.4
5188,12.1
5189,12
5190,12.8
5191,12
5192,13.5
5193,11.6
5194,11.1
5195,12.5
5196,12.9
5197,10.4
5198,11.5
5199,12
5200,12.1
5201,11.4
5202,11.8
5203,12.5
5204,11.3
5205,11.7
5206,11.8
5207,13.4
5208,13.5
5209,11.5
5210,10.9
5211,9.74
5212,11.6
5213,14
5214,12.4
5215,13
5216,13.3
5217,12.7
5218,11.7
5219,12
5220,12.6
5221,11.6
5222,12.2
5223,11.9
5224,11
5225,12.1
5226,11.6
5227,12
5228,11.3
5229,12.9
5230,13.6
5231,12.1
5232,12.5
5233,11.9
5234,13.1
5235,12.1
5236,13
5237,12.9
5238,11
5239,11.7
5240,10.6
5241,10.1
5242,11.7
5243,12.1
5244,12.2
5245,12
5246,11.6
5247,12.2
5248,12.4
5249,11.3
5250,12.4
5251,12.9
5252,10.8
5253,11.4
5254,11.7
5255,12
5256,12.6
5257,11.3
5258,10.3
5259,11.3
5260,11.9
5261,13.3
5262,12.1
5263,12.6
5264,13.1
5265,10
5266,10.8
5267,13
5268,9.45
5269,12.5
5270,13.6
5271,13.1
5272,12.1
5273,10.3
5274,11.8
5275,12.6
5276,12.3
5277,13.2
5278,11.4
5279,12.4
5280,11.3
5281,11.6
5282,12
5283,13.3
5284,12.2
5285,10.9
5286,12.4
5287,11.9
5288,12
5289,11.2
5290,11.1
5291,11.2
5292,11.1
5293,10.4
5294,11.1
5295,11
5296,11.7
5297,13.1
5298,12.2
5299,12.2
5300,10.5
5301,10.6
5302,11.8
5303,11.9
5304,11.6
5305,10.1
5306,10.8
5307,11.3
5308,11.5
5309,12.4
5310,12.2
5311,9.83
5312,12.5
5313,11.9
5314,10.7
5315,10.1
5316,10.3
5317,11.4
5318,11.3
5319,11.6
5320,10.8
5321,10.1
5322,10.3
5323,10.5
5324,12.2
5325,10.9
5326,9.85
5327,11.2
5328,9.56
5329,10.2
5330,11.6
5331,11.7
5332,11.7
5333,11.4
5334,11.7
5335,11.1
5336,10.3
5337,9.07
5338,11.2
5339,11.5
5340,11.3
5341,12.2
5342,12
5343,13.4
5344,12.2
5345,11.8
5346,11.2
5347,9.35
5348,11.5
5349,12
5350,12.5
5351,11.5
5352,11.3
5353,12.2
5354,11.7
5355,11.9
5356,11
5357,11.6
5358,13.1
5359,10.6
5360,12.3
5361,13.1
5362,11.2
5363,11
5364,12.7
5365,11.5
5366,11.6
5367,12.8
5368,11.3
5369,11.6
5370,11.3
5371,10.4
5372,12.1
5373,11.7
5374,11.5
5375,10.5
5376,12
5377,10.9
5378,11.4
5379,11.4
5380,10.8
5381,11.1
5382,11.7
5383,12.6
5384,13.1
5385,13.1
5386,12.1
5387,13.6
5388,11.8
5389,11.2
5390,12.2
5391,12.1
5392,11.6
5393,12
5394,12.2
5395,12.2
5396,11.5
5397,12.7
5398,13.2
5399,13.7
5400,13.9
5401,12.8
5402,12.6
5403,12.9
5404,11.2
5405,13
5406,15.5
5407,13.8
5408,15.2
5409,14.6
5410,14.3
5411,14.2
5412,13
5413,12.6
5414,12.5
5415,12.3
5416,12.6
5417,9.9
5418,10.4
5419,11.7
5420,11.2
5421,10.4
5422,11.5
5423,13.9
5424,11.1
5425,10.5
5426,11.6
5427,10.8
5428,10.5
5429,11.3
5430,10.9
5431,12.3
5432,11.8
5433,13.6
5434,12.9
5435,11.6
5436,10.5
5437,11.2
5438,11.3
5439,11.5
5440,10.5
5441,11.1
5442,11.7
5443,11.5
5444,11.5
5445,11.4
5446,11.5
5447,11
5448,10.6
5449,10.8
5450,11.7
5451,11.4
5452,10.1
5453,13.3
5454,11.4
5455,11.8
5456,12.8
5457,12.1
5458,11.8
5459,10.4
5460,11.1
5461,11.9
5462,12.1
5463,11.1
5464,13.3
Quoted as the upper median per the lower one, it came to 0.954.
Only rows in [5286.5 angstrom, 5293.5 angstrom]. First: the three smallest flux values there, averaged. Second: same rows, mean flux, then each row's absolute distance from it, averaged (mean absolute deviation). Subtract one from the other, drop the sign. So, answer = 10.5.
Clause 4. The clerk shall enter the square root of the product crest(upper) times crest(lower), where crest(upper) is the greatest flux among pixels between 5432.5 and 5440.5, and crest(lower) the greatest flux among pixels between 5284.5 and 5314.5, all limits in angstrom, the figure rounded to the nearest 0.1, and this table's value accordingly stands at 13.3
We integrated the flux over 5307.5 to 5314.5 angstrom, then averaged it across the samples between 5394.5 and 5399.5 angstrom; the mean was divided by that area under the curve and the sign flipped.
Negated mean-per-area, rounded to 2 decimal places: -0.16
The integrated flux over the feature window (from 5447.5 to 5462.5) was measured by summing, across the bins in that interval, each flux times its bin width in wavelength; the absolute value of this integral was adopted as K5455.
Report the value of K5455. 173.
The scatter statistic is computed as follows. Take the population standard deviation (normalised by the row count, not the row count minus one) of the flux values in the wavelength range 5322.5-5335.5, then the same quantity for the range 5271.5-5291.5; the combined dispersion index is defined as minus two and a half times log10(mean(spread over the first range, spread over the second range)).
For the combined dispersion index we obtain 0.31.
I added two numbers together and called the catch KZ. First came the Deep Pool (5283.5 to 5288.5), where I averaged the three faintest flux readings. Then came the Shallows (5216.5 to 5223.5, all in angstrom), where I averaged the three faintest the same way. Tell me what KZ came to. 23.3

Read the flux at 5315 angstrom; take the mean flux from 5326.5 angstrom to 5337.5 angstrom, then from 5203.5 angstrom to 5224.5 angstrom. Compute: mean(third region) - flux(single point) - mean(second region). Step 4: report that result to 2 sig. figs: -8.9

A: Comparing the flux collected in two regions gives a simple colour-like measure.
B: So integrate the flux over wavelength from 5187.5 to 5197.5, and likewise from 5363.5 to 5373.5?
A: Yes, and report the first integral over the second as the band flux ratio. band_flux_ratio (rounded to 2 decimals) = 1.03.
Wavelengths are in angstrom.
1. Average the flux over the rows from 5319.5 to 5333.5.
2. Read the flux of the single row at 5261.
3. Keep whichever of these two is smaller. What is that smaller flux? 10.9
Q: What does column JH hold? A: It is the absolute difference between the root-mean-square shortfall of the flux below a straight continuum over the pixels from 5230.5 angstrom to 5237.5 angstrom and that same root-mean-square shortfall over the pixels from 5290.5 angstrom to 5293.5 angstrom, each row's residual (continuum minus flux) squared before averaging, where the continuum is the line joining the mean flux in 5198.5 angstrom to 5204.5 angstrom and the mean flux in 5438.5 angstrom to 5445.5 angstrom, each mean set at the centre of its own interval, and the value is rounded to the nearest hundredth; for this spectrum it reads 0.04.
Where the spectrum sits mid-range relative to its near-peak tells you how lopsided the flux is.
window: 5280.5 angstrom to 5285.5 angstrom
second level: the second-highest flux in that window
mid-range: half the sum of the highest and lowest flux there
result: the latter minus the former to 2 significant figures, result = -0.10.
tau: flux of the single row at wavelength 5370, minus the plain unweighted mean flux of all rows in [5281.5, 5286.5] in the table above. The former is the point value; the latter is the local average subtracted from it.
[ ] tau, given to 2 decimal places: -0.86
